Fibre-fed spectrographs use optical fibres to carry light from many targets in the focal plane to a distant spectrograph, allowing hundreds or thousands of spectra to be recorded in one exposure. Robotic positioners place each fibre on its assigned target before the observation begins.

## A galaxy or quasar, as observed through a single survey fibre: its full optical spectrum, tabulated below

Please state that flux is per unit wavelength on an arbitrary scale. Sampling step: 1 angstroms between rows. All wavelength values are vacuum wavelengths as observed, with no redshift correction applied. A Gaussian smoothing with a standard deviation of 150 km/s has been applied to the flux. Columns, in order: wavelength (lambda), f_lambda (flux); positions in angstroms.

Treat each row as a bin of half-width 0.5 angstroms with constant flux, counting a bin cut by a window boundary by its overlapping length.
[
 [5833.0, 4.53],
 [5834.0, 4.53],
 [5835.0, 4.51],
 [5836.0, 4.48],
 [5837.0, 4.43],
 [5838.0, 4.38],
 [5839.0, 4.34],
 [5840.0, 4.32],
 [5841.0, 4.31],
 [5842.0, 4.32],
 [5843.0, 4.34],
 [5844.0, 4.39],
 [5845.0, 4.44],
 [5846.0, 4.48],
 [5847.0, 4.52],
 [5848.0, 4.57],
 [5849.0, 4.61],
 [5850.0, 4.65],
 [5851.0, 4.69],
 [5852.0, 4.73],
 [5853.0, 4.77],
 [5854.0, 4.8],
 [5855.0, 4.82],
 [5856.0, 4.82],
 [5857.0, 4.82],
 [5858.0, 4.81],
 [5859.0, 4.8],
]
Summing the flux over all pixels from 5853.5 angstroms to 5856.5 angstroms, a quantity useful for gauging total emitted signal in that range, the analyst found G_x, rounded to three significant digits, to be 14.4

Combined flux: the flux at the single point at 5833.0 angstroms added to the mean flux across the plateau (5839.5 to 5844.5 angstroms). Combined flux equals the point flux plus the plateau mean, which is 8.87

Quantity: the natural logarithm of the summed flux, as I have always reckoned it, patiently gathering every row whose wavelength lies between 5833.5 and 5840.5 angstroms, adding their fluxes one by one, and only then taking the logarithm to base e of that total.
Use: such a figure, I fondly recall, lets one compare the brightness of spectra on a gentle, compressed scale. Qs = 3.4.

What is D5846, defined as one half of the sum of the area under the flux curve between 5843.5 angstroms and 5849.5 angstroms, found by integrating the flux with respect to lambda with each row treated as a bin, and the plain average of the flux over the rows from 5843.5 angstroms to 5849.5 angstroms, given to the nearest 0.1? 15.8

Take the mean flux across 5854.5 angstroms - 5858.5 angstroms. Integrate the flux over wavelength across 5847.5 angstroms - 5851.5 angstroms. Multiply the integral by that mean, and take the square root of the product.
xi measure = 9.45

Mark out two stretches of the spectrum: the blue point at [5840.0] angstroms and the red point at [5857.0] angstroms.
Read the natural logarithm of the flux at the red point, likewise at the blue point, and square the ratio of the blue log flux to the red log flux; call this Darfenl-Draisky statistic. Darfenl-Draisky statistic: 0.87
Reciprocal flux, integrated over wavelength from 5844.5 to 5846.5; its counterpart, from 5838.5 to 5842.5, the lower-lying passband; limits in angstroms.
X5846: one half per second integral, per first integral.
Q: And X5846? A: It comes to 1.2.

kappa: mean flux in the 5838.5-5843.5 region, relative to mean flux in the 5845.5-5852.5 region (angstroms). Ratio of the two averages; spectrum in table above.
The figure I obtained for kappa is 0.939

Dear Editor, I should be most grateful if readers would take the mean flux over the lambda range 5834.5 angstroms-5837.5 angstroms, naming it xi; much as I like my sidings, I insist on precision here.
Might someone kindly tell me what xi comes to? 4.47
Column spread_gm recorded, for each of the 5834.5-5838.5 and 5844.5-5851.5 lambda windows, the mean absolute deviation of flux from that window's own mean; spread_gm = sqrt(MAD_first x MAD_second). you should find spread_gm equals 0.057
